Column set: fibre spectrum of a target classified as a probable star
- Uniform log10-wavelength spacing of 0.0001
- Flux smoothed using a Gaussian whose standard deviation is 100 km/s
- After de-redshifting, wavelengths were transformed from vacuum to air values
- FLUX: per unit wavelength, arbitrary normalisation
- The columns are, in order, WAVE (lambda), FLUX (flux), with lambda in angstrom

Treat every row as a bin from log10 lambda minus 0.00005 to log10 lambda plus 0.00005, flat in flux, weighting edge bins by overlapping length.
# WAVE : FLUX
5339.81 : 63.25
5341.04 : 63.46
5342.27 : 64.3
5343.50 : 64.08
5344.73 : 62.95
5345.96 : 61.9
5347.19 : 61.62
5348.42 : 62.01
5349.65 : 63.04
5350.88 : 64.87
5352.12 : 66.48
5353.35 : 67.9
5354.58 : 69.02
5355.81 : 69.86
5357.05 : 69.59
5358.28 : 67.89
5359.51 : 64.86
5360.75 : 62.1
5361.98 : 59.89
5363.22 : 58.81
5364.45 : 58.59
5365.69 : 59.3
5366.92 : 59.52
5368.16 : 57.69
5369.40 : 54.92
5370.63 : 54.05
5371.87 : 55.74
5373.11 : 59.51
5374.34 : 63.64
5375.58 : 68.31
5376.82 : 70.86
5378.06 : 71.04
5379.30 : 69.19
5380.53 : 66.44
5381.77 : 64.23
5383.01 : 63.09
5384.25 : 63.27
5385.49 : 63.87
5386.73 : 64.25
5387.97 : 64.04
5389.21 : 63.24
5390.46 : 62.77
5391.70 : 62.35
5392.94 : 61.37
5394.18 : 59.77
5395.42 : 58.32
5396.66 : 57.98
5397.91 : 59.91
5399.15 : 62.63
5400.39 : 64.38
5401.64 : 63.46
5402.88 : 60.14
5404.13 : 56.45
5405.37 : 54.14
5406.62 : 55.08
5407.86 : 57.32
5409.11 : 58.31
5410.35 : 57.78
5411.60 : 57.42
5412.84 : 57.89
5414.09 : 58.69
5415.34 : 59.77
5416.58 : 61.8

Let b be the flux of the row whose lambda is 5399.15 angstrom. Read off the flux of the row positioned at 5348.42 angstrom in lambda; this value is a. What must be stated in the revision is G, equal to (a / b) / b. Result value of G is 0.0158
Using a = 62.01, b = 62.63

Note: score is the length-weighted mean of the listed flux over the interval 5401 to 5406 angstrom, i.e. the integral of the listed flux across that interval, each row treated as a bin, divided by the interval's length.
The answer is 58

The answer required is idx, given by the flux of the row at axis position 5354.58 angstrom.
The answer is 69.02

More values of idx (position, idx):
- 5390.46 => 62.77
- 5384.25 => 63.27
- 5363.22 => 58.81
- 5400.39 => 64.38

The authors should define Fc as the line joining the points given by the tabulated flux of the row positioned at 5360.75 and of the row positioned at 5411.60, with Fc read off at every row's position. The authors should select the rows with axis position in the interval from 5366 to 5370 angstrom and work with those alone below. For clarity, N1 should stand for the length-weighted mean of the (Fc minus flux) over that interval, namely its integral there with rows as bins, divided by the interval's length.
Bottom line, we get 3.9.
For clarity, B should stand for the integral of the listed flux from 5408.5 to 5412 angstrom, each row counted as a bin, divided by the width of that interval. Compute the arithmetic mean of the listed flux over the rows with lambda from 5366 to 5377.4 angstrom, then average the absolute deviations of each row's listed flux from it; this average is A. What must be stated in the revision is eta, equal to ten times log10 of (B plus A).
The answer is 18.0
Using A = 4.8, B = 57.9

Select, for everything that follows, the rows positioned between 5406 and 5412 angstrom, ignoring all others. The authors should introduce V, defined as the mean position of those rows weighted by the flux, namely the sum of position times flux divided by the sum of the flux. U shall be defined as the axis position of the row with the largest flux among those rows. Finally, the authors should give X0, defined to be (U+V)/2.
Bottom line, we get 5409.1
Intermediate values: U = 5409.11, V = 5409.1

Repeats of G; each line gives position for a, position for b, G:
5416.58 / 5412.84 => 0.0184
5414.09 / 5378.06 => 0.0116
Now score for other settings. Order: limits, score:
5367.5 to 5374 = 57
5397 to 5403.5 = 62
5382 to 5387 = 64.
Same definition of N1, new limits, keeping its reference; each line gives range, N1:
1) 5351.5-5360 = -5.4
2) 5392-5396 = -1.0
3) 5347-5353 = -0.8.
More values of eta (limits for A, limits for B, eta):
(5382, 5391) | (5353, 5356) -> 18.4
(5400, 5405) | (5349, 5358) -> 18.5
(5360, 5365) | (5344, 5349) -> 18.0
